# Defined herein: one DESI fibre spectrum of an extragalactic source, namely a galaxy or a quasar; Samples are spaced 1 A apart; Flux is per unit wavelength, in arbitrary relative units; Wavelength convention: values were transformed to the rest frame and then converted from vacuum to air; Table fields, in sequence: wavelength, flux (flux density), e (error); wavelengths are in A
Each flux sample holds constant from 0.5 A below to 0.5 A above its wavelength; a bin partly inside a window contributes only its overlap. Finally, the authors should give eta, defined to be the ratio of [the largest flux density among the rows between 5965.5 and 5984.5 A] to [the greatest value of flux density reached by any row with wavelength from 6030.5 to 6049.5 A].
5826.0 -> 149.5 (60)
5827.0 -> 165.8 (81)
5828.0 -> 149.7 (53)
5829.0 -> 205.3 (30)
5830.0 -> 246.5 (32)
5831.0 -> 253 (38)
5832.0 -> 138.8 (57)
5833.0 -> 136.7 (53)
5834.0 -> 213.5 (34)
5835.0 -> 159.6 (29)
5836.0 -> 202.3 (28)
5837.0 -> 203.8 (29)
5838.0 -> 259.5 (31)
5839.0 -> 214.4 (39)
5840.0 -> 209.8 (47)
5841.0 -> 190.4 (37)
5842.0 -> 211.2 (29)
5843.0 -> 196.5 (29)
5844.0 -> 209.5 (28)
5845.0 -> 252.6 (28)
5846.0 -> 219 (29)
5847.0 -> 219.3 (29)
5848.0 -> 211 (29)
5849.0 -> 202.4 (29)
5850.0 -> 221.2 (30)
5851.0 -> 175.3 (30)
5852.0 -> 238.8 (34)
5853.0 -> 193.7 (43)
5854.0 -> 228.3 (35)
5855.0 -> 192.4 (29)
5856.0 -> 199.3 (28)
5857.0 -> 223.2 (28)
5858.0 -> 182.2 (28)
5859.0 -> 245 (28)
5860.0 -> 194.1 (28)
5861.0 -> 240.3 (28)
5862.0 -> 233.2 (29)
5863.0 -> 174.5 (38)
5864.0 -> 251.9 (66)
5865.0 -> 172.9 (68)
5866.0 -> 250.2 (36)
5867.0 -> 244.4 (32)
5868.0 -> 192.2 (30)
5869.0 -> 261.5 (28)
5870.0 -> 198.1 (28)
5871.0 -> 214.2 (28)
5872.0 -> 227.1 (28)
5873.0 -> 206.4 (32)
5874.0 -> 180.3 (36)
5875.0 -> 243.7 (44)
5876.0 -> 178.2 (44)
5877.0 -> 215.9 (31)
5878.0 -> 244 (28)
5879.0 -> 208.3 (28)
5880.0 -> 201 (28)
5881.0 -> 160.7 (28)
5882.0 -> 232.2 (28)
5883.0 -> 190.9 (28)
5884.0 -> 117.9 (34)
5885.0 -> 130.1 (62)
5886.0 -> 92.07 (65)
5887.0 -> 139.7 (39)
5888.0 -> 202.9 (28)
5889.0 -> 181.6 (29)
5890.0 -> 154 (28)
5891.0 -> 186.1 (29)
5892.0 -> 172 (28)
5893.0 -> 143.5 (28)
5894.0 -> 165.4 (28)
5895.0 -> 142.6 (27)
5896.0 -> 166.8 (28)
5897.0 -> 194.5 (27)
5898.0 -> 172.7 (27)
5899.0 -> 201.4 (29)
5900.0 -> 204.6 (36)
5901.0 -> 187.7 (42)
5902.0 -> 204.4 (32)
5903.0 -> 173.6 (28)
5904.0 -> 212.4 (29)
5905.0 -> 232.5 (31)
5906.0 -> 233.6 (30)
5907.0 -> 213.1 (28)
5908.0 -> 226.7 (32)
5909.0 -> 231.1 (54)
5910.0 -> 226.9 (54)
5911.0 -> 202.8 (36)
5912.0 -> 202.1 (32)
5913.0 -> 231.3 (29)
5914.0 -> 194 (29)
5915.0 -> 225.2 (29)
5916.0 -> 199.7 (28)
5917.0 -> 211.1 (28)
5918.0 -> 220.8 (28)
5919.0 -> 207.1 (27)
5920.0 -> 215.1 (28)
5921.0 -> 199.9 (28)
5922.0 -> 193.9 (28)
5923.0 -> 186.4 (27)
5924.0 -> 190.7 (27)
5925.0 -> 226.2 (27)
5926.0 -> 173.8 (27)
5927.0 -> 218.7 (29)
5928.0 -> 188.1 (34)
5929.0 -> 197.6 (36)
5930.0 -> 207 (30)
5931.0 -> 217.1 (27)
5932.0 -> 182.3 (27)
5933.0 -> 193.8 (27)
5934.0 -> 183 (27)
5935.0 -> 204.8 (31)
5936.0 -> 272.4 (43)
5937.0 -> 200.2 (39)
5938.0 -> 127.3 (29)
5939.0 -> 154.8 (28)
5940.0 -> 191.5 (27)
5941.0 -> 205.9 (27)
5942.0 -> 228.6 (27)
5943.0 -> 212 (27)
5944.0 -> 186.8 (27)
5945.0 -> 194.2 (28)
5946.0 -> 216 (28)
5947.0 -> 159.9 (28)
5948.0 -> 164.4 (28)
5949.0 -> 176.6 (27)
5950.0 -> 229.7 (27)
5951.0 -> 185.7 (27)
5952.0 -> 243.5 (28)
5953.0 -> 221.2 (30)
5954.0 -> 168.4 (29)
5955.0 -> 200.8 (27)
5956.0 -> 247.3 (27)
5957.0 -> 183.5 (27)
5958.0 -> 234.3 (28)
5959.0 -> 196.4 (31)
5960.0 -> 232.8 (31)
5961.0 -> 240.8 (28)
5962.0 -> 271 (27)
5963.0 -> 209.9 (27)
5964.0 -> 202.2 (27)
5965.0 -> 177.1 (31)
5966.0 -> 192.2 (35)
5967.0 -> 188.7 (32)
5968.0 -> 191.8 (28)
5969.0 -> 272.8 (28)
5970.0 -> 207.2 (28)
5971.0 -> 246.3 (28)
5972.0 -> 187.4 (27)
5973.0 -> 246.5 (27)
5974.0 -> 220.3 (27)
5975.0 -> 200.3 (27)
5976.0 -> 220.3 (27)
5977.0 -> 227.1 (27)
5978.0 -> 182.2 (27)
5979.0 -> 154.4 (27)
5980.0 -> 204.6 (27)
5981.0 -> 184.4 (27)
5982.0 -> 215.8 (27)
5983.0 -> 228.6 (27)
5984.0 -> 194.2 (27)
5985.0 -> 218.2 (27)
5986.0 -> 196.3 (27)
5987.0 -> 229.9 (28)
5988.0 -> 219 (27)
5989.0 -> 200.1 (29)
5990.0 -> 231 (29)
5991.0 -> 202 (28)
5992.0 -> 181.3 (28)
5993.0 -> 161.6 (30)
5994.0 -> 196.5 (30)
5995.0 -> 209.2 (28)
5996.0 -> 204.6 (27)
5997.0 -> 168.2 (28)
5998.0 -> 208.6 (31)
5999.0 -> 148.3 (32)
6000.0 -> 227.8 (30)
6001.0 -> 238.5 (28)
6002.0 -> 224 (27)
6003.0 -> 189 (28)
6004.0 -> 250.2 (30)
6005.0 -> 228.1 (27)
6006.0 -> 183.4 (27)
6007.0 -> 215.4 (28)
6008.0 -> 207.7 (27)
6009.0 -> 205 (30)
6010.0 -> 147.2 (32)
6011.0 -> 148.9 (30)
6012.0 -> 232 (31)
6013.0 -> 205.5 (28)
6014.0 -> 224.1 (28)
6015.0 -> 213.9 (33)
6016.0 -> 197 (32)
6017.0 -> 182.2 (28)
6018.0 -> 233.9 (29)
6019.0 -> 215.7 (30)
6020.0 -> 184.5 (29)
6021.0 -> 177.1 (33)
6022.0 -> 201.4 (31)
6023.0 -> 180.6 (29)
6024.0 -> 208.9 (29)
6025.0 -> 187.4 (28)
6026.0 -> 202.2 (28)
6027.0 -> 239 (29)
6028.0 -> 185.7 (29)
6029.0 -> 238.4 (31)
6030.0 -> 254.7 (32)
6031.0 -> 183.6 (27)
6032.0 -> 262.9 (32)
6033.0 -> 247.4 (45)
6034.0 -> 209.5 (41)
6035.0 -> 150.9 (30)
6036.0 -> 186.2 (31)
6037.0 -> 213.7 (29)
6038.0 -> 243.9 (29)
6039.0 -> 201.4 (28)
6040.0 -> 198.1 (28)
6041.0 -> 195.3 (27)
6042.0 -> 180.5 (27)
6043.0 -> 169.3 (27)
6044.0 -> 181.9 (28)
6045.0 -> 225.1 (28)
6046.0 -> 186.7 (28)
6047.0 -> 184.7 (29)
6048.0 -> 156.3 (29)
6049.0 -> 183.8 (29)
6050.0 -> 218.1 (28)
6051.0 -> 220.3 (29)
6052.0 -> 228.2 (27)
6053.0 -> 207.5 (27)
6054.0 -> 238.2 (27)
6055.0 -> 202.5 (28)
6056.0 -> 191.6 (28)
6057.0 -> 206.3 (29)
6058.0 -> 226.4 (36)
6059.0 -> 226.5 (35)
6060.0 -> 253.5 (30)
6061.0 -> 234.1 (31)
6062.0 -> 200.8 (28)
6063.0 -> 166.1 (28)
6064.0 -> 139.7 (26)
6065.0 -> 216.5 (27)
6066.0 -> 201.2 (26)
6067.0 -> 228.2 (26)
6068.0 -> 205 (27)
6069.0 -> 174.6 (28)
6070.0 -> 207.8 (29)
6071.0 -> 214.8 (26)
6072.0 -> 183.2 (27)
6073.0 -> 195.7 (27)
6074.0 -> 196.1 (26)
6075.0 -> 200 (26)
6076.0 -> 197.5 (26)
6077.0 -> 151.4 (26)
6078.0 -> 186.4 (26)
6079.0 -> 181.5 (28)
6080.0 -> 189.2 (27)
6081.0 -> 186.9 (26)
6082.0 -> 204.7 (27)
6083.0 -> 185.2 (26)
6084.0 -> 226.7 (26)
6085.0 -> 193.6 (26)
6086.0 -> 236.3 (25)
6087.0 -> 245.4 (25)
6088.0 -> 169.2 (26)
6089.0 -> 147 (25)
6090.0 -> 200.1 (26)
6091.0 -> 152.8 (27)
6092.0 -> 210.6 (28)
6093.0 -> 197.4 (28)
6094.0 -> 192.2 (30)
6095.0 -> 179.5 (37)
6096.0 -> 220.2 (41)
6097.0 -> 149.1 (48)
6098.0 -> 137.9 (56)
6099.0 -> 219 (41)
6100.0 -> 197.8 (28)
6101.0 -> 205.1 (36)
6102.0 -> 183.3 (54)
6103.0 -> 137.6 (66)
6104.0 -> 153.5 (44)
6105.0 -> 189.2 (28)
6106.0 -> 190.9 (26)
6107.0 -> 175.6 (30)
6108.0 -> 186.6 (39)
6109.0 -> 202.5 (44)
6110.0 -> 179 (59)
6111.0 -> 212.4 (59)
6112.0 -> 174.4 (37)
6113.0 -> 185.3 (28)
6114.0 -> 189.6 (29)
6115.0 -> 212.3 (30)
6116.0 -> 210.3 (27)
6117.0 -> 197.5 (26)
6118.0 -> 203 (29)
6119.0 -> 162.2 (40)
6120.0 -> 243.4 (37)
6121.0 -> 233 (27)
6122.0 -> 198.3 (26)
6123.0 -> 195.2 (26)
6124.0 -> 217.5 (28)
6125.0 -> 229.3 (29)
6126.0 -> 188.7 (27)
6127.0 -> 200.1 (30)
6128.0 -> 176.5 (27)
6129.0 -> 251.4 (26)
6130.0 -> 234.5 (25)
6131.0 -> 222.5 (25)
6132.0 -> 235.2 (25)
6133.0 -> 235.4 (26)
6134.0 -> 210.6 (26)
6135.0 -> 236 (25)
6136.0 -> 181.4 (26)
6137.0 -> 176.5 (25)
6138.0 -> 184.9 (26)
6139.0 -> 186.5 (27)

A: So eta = 1.04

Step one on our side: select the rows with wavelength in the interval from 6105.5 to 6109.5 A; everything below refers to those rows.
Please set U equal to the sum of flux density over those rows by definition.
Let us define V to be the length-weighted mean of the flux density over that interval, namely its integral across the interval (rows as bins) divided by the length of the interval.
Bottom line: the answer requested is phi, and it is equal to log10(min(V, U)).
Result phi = 2.28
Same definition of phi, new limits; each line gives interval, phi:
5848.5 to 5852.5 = 2.32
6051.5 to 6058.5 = 2.33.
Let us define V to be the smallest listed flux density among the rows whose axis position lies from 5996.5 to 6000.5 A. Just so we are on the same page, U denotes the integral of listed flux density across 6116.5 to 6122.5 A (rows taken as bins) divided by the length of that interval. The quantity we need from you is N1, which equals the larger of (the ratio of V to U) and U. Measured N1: 206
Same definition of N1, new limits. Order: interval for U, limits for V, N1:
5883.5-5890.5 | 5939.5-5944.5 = 145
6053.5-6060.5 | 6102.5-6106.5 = 221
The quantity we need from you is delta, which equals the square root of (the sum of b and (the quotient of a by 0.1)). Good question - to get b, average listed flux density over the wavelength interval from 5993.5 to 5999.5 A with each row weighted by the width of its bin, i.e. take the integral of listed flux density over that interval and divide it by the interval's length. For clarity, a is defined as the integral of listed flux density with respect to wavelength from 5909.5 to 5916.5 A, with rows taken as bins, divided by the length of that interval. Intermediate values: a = 212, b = 189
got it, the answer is 48.0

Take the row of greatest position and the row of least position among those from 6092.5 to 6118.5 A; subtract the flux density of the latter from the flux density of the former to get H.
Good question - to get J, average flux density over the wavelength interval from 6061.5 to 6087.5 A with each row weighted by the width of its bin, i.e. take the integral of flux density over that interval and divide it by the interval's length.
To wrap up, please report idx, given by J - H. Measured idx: 191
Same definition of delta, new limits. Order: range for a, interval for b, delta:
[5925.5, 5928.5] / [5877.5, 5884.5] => 46.1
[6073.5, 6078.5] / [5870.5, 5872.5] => 45.6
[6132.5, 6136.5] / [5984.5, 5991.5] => 48.7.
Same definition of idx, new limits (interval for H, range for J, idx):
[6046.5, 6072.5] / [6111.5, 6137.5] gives 209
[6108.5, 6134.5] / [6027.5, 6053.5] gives 196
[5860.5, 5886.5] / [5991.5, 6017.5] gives 348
